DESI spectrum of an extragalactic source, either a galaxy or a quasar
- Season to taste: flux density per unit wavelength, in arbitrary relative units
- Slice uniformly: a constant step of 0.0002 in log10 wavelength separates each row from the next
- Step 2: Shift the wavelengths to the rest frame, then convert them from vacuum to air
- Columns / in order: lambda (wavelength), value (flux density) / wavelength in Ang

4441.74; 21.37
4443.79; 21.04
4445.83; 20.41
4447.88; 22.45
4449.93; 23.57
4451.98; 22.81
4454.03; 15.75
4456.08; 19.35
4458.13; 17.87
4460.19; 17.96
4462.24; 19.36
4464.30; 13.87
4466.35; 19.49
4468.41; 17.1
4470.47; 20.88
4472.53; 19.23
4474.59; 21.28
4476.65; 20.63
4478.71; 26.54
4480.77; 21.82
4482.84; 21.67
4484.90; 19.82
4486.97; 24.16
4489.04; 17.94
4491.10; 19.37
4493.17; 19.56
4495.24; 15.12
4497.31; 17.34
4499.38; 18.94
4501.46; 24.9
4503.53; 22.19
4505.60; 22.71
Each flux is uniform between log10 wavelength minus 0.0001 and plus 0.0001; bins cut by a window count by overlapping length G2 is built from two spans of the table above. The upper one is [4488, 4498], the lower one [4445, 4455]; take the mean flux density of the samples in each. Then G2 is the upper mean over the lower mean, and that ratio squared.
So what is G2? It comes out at 0.72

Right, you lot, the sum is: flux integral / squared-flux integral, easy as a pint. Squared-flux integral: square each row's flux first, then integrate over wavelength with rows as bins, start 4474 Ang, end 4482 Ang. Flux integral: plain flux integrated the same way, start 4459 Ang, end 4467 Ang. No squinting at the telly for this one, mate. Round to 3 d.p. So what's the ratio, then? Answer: 0.034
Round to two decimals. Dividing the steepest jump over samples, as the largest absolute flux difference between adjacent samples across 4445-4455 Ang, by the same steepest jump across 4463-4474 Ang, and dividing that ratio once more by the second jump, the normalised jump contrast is 0.22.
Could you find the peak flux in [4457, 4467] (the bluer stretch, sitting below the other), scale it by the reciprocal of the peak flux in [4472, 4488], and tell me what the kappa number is 0.73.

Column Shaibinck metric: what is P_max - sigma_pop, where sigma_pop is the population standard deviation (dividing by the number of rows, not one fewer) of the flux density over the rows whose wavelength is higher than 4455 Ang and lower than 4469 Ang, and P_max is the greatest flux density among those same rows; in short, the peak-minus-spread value 17.7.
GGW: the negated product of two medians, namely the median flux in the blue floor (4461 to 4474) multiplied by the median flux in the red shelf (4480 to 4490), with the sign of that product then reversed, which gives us -418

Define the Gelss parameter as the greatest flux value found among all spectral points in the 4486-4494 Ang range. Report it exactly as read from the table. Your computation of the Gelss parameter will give 24.16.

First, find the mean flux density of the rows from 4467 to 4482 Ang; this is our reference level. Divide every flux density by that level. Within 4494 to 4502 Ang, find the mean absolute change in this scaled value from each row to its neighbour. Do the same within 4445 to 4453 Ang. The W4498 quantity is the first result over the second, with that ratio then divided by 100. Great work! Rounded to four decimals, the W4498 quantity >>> 0.0249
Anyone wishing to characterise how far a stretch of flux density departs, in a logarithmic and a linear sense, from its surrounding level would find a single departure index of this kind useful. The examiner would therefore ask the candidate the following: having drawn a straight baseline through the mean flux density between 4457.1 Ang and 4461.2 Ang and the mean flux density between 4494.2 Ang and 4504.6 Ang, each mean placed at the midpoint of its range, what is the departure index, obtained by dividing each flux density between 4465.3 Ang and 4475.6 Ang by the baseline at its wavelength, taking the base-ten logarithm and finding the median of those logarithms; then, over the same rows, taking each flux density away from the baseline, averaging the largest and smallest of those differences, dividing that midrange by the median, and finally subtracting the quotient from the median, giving 25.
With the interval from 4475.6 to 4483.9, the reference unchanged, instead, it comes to 80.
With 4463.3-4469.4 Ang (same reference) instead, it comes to 50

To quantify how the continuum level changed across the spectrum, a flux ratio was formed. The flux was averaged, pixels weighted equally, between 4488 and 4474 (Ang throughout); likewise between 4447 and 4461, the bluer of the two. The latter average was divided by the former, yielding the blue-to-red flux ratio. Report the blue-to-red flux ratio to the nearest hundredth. 0.90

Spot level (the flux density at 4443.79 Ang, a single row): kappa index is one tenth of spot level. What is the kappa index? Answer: 2.10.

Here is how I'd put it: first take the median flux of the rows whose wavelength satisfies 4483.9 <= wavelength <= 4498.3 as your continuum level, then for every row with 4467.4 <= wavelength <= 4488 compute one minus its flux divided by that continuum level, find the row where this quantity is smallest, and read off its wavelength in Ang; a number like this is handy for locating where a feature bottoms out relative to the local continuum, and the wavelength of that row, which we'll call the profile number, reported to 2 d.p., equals 4478.71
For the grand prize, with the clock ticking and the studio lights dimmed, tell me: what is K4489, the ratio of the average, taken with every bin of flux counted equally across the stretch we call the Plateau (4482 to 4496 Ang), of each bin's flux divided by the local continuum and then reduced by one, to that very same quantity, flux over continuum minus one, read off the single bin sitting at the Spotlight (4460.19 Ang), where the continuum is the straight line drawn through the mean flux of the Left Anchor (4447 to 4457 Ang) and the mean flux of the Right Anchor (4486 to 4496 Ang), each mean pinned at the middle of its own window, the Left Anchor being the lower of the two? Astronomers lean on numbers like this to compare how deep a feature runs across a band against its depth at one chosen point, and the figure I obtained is -0.1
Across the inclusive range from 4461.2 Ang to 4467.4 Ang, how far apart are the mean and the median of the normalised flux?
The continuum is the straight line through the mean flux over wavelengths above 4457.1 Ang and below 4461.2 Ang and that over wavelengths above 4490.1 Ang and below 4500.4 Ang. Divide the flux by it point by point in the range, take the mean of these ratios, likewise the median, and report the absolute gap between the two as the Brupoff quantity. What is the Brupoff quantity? 0.100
